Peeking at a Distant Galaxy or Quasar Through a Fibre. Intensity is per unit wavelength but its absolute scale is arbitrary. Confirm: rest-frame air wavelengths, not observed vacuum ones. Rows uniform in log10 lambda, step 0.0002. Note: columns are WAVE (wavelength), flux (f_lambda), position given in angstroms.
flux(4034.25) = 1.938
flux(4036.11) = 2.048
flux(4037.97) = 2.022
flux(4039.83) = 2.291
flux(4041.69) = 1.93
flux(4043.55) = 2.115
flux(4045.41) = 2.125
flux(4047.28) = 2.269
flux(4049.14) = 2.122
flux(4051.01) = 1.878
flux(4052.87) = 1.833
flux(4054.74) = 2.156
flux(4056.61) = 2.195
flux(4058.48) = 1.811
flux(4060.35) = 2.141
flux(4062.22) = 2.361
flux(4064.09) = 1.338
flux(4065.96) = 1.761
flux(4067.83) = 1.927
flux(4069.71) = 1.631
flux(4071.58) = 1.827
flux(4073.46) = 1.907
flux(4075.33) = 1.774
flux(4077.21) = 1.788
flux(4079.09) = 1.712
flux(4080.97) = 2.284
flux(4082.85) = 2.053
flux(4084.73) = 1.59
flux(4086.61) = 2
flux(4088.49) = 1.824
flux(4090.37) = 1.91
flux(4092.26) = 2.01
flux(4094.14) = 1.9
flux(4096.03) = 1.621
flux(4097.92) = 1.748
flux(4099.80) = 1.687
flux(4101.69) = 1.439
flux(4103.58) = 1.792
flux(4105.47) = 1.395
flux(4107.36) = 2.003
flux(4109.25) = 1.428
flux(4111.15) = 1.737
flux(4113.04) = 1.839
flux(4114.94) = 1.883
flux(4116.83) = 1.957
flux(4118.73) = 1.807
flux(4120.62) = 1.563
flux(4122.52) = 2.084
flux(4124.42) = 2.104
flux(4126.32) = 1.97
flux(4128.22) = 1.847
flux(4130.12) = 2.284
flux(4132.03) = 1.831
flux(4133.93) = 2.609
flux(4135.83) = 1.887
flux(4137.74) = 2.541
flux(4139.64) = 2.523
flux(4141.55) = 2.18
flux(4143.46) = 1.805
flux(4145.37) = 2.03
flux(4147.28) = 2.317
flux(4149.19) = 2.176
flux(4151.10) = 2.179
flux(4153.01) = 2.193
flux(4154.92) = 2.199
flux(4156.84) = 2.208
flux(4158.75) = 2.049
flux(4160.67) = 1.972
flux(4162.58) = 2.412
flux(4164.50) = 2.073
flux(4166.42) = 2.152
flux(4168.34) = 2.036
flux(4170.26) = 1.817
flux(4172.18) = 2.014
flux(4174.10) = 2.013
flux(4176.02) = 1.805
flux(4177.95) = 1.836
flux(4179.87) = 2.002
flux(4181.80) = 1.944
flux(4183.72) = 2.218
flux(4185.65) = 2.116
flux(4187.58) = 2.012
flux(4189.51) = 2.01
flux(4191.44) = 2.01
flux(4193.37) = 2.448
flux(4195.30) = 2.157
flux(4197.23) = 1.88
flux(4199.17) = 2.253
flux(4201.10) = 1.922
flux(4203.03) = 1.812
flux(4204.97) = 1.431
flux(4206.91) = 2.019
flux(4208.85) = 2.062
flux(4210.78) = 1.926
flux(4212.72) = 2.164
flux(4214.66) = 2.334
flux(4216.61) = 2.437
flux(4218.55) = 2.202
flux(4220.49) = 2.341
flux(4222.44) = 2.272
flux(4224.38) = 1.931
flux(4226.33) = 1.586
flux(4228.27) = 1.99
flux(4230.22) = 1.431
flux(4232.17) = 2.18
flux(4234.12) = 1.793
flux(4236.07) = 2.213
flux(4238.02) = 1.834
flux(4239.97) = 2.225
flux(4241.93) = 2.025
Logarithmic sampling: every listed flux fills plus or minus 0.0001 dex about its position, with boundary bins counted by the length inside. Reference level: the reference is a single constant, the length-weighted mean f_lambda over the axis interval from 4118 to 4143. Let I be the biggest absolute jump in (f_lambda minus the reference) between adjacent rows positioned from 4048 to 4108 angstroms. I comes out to 1.02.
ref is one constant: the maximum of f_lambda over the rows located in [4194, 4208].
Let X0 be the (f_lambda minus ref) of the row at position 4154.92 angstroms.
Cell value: -0.05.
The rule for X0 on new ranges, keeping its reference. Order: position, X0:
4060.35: -0.11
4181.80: -0.31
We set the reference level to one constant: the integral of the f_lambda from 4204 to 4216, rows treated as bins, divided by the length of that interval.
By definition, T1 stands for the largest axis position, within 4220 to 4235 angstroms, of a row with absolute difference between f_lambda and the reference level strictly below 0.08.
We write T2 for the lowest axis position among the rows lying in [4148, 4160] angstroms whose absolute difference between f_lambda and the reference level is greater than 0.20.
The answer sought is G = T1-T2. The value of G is 71.4 angstroms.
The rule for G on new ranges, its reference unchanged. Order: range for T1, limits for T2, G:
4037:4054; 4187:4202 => -151.7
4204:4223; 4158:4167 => 48.2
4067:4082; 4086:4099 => -28.2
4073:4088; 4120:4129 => -34.0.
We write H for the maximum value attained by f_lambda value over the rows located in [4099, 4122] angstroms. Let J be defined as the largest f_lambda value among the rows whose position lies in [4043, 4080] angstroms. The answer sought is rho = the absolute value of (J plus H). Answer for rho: 4.4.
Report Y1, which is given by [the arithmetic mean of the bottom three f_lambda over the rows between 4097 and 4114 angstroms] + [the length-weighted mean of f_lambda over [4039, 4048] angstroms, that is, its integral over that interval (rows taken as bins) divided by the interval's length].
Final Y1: 3.6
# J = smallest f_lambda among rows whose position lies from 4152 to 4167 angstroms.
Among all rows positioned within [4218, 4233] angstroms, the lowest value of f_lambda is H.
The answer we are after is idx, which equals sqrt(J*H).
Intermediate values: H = 1.431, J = 1.972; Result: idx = 1.68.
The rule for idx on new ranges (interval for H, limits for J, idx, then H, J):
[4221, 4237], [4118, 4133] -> 1.50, 1.431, 1.563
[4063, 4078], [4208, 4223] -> 1.61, 1.338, 1.926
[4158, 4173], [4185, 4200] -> 1.85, 1.817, 1.88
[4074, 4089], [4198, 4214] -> 1.51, 1.59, 1.431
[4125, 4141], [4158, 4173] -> 1.82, 1.831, 1.817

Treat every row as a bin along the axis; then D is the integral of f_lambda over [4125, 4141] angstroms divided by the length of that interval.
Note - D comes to 2.18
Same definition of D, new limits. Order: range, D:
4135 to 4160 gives 2.17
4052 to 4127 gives 1.84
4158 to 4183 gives 2.01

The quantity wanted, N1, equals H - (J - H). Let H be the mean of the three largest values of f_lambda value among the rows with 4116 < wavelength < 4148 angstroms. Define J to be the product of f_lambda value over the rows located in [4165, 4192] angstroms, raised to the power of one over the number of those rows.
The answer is 3.12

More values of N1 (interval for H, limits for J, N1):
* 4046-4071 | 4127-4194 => 2.45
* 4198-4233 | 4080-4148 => 2.83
